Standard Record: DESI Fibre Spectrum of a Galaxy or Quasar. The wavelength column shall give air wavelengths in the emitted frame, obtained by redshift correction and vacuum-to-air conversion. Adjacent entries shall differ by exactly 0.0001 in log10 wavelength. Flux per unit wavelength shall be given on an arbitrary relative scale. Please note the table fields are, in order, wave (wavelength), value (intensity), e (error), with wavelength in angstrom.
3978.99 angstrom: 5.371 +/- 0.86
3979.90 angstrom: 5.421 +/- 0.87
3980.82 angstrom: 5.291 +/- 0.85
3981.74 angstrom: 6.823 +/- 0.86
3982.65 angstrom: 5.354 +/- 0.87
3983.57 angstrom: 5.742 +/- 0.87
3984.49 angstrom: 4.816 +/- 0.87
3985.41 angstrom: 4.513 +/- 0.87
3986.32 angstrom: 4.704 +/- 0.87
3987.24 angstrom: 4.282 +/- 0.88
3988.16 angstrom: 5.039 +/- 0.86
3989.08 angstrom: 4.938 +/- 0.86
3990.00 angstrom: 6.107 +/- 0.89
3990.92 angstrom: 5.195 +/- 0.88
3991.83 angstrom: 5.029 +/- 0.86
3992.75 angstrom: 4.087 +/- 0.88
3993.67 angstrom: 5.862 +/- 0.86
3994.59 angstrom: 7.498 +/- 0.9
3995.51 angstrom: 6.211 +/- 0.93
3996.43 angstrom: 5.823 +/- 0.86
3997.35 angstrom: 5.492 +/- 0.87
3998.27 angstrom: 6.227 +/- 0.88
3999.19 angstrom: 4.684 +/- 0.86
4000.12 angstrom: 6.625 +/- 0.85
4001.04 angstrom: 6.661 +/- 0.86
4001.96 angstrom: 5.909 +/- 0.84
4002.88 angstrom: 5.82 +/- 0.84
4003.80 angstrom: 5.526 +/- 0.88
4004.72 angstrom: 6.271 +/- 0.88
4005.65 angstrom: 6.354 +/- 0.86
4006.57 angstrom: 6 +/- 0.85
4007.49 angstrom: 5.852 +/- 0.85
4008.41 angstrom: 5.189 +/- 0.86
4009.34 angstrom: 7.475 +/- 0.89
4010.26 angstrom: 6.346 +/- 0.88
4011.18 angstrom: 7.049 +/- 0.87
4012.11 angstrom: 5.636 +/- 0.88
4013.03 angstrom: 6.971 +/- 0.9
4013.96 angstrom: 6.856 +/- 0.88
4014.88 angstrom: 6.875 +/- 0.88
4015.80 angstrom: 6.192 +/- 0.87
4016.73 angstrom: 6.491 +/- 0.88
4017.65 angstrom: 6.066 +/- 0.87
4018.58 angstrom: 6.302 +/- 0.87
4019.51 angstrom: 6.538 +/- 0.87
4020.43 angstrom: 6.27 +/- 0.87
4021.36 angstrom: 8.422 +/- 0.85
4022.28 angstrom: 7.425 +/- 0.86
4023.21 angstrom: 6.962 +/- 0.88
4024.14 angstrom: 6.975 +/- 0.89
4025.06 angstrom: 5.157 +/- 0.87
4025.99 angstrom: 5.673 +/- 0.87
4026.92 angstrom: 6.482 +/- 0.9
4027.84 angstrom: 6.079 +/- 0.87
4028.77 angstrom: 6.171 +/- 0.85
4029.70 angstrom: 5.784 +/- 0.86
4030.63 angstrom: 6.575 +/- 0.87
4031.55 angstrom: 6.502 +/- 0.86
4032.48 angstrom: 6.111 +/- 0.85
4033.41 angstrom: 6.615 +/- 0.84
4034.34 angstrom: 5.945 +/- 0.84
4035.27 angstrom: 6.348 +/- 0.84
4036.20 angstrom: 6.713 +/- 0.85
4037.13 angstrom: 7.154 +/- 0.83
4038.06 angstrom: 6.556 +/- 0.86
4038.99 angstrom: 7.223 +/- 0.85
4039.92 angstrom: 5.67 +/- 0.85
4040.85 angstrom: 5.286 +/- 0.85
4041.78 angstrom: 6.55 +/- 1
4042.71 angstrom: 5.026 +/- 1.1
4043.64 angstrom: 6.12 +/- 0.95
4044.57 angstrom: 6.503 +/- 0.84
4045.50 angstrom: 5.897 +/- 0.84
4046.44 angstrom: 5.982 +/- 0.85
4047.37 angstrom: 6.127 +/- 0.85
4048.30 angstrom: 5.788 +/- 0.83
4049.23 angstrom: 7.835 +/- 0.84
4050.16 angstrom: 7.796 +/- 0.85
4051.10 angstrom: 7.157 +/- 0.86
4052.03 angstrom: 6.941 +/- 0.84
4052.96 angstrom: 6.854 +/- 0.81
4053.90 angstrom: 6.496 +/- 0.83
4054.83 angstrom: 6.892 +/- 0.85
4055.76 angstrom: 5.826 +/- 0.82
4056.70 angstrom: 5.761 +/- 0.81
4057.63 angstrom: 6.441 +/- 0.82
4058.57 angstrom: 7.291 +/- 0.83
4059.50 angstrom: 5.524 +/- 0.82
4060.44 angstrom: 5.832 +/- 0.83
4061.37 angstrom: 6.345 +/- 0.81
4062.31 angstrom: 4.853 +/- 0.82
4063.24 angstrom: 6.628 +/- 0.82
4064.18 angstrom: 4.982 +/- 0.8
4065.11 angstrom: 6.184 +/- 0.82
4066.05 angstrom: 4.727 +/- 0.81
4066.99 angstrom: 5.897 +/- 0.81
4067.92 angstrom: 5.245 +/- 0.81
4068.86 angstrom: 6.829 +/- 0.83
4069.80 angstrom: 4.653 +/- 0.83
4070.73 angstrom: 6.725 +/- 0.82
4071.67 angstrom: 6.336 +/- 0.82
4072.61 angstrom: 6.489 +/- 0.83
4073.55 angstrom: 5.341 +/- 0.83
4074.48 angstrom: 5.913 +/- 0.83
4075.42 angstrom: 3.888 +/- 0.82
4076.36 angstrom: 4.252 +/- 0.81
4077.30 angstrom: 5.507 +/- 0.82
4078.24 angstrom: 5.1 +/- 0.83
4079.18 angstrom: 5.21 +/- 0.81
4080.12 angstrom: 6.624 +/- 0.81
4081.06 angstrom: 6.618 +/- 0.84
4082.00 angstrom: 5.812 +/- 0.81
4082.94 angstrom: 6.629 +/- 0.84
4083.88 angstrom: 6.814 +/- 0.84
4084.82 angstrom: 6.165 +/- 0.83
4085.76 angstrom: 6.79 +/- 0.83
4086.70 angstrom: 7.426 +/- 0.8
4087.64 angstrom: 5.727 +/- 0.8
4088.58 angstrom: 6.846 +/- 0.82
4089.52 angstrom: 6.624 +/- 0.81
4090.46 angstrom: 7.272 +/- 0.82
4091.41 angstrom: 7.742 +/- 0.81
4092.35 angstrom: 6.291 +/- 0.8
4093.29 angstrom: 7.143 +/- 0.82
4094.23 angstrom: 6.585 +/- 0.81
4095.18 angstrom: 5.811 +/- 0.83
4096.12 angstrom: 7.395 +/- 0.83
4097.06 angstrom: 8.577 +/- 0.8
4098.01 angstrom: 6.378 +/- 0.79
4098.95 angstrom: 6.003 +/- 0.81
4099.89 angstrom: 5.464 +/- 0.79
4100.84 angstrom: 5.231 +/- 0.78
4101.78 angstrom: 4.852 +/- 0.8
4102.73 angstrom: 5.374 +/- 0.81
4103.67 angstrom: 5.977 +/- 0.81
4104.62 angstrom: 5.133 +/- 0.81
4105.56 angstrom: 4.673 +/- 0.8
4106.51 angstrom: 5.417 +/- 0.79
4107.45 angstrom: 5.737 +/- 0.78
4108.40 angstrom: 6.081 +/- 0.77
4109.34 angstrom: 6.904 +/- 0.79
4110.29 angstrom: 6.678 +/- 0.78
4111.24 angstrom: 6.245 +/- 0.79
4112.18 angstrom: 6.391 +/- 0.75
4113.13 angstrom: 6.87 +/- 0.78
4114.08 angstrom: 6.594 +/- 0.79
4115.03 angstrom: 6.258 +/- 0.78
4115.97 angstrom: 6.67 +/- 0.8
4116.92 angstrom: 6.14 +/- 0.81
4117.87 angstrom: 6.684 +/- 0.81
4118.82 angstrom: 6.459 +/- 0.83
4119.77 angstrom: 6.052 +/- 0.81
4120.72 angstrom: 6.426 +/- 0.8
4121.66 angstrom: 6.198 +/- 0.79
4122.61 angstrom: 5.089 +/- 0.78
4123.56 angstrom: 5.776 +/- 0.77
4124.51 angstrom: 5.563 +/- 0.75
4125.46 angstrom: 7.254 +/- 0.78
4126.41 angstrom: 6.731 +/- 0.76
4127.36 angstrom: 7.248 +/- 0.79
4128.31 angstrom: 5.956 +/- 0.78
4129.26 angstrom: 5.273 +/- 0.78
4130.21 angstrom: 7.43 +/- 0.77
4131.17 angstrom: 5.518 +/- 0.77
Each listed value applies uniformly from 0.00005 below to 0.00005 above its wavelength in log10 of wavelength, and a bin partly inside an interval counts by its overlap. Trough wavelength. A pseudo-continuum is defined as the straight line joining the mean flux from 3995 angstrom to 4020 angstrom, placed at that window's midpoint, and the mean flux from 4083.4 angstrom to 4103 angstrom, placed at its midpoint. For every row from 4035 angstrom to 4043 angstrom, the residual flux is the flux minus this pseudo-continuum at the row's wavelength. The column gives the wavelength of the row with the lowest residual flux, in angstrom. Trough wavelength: 4042.71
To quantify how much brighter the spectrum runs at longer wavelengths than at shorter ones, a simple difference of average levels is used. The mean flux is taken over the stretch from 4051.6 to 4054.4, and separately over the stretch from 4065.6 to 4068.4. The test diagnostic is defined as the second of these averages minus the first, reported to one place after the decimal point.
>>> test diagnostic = -1.5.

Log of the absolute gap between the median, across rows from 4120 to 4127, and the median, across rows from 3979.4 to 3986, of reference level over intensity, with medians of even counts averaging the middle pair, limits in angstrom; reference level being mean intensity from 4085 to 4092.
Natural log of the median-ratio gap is -1.7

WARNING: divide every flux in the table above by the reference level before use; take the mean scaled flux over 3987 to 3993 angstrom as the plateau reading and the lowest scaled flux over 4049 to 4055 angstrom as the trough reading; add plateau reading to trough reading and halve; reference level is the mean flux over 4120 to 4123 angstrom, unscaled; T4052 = 0.97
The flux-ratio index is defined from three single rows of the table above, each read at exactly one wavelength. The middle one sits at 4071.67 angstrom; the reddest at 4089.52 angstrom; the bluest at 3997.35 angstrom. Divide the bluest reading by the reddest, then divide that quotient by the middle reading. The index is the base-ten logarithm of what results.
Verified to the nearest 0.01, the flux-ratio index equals -0.88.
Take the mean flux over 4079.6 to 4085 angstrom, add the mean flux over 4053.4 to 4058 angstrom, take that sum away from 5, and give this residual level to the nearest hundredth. -7.73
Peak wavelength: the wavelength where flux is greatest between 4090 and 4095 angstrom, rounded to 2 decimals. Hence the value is 4091.41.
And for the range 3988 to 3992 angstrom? 3990.00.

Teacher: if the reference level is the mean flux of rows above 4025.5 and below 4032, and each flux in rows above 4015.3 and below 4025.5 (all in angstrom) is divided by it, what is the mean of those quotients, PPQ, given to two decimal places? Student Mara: 1.07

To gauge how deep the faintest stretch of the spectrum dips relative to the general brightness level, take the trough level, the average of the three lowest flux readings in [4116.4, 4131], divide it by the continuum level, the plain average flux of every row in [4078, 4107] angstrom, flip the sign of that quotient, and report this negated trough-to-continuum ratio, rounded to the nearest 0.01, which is -0.85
